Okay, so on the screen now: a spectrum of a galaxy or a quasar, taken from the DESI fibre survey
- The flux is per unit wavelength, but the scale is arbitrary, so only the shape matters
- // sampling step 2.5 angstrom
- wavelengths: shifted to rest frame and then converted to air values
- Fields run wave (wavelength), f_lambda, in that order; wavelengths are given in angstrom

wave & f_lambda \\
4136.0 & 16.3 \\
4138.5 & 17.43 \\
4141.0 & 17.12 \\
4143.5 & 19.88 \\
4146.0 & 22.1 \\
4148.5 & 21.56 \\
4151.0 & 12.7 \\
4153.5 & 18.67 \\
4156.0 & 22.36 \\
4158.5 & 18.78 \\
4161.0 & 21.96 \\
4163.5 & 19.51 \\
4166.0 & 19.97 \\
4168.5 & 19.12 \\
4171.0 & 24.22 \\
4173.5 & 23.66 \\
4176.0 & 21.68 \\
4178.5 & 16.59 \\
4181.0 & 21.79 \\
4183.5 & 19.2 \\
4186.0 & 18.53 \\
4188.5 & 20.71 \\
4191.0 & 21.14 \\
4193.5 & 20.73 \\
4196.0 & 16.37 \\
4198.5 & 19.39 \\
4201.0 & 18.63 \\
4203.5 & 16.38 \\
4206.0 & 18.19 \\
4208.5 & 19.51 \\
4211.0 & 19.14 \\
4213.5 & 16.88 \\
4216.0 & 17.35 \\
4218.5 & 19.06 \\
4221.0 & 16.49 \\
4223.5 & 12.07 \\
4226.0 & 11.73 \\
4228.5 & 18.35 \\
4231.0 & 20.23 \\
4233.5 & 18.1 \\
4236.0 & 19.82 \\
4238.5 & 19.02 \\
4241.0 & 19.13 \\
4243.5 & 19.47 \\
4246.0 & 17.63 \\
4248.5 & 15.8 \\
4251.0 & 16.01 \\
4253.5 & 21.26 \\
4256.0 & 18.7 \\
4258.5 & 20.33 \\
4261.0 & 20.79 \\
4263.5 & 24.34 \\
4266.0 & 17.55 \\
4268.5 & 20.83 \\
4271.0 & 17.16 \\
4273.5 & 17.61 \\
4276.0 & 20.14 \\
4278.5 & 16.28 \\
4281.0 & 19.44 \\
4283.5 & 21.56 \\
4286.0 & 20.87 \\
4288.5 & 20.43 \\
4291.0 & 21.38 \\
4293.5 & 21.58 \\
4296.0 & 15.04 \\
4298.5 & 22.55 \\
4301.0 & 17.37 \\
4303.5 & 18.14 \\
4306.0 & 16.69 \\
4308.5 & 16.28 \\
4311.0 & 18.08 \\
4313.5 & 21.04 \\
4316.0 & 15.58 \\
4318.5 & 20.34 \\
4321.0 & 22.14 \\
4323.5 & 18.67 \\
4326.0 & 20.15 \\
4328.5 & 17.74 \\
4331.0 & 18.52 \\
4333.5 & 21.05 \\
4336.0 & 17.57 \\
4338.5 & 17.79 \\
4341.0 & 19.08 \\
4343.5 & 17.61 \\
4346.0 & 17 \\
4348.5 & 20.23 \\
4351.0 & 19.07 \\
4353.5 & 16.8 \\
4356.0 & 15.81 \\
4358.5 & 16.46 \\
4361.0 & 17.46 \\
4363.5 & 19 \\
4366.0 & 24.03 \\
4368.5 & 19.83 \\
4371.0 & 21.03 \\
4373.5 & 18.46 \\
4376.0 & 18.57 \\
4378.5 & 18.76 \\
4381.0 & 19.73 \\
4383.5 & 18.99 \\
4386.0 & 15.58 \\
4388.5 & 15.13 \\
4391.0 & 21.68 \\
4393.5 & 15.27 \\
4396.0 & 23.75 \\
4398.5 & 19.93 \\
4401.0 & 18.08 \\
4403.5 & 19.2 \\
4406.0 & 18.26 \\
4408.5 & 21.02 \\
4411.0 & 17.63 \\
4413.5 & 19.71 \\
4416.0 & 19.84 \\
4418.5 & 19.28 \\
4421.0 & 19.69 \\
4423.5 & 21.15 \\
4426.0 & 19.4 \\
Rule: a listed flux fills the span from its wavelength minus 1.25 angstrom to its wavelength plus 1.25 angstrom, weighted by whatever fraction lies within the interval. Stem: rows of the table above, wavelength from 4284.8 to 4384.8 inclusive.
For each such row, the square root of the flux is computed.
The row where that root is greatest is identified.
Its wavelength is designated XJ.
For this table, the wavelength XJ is 4366.0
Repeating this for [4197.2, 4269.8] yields 4263.5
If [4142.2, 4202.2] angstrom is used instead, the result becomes 4171.0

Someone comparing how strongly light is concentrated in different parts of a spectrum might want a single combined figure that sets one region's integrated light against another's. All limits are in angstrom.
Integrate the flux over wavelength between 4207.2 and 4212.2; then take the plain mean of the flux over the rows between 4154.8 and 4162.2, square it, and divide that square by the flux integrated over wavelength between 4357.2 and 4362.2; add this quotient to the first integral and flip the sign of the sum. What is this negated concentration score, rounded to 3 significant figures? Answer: -102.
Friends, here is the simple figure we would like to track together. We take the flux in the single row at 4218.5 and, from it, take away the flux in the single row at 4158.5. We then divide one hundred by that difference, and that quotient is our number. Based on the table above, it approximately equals 357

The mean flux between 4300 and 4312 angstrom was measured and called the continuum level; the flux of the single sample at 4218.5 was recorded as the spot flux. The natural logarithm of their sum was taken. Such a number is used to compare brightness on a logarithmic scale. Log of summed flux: 3.59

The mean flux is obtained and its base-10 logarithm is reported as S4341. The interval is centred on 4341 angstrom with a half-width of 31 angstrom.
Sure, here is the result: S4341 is 1.28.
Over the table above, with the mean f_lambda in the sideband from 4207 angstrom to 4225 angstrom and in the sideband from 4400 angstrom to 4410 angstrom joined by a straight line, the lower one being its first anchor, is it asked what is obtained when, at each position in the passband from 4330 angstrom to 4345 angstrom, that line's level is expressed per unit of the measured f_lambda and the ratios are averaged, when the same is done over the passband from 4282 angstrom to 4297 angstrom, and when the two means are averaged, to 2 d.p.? 0.95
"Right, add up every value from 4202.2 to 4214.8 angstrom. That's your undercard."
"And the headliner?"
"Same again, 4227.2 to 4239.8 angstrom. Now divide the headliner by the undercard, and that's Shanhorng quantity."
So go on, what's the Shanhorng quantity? 1.06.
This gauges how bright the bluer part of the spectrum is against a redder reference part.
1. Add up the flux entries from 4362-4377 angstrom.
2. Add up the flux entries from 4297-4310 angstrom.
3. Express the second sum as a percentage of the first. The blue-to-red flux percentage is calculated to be 75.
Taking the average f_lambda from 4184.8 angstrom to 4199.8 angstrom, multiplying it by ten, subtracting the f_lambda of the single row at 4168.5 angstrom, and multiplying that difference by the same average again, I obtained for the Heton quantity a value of 3422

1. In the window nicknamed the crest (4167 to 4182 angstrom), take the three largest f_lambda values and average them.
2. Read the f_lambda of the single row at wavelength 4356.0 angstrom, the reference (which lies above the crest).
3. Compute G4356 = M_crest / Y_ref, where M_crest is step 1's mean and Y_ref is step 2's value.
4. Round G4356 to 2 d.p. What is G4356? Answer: 1.47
